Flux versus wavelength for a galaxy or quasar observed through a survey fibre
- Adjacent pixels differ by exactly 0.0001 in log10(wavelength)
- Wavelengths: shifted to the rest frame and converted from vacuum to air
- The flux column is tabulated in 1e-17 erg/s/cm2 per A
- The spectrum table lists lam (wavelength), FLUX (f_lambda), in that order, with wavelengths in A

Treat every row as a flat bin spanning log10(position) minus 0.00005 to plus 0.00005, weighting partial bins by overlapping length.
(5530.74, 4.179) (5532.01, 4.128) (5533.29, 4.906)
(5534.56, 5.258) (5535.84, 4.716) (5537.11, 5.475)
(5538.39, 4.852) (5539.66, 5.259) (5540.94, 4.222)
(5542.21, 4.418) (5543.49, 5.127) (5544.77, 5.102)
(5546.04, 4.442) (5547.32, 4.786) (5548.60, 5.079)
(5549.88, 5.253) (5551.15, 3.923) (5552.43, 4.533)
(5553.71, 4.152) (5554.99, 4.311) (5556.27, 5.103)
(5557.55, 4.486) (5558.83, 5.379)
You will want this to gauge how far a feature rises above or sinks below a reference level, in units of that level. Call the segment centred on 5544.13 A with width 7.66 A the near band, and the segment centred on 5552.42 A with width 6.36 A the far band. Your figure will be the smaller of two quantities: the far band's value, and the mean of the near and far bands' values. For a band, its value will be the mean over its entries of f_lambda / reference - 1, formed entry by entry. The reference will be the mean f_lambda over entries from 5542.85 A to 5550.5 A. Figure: -0.11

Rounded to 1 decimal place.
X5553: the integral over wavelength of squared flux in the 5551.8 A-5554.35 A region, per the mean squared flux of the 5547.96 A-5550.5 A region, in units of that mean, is 1.8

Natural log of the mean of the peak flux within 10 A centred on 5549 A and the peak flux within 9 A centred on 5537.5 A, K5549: 1.68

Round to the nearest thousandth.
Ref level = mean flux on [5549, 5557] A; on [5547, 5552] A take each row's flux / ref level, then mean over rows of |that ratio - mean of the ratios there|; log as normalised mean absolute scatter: 0.092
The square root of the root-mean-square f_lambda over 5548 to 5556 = 2.14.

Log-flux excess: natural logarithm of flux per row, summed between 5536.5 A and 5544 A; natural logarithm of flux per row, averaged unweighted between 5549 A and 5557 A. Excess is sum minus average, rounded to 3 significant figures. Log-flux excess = 7.99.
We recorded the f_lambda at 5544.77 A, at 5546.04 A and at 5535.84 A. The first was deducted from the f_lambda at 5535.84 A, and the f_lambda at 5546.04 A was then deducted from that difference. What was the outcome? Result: -4.8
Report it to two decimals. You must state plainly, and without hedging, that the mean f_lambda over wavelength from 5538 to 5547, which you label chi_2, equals 4.77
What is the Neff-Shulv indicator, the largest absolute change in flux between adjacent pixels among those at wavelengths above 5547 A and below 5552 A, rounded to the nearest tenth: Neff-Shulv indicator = 1.3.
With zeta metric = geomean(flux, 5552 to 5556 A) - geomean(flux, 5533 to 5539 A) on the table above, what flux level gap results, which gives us -0.70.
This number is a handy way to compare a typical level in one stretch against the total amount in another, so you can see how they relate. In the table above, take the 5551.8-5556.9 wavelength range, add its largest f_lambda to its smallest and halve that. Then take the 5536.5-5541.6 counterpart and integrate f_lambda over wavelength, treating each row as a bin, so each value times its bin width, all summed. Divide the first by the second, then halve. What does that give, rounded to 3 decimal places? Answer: 0.092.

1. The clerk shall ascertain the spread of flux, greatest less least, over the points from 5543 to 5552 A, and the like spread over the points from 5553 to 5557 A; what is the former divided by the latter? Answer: 1.4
